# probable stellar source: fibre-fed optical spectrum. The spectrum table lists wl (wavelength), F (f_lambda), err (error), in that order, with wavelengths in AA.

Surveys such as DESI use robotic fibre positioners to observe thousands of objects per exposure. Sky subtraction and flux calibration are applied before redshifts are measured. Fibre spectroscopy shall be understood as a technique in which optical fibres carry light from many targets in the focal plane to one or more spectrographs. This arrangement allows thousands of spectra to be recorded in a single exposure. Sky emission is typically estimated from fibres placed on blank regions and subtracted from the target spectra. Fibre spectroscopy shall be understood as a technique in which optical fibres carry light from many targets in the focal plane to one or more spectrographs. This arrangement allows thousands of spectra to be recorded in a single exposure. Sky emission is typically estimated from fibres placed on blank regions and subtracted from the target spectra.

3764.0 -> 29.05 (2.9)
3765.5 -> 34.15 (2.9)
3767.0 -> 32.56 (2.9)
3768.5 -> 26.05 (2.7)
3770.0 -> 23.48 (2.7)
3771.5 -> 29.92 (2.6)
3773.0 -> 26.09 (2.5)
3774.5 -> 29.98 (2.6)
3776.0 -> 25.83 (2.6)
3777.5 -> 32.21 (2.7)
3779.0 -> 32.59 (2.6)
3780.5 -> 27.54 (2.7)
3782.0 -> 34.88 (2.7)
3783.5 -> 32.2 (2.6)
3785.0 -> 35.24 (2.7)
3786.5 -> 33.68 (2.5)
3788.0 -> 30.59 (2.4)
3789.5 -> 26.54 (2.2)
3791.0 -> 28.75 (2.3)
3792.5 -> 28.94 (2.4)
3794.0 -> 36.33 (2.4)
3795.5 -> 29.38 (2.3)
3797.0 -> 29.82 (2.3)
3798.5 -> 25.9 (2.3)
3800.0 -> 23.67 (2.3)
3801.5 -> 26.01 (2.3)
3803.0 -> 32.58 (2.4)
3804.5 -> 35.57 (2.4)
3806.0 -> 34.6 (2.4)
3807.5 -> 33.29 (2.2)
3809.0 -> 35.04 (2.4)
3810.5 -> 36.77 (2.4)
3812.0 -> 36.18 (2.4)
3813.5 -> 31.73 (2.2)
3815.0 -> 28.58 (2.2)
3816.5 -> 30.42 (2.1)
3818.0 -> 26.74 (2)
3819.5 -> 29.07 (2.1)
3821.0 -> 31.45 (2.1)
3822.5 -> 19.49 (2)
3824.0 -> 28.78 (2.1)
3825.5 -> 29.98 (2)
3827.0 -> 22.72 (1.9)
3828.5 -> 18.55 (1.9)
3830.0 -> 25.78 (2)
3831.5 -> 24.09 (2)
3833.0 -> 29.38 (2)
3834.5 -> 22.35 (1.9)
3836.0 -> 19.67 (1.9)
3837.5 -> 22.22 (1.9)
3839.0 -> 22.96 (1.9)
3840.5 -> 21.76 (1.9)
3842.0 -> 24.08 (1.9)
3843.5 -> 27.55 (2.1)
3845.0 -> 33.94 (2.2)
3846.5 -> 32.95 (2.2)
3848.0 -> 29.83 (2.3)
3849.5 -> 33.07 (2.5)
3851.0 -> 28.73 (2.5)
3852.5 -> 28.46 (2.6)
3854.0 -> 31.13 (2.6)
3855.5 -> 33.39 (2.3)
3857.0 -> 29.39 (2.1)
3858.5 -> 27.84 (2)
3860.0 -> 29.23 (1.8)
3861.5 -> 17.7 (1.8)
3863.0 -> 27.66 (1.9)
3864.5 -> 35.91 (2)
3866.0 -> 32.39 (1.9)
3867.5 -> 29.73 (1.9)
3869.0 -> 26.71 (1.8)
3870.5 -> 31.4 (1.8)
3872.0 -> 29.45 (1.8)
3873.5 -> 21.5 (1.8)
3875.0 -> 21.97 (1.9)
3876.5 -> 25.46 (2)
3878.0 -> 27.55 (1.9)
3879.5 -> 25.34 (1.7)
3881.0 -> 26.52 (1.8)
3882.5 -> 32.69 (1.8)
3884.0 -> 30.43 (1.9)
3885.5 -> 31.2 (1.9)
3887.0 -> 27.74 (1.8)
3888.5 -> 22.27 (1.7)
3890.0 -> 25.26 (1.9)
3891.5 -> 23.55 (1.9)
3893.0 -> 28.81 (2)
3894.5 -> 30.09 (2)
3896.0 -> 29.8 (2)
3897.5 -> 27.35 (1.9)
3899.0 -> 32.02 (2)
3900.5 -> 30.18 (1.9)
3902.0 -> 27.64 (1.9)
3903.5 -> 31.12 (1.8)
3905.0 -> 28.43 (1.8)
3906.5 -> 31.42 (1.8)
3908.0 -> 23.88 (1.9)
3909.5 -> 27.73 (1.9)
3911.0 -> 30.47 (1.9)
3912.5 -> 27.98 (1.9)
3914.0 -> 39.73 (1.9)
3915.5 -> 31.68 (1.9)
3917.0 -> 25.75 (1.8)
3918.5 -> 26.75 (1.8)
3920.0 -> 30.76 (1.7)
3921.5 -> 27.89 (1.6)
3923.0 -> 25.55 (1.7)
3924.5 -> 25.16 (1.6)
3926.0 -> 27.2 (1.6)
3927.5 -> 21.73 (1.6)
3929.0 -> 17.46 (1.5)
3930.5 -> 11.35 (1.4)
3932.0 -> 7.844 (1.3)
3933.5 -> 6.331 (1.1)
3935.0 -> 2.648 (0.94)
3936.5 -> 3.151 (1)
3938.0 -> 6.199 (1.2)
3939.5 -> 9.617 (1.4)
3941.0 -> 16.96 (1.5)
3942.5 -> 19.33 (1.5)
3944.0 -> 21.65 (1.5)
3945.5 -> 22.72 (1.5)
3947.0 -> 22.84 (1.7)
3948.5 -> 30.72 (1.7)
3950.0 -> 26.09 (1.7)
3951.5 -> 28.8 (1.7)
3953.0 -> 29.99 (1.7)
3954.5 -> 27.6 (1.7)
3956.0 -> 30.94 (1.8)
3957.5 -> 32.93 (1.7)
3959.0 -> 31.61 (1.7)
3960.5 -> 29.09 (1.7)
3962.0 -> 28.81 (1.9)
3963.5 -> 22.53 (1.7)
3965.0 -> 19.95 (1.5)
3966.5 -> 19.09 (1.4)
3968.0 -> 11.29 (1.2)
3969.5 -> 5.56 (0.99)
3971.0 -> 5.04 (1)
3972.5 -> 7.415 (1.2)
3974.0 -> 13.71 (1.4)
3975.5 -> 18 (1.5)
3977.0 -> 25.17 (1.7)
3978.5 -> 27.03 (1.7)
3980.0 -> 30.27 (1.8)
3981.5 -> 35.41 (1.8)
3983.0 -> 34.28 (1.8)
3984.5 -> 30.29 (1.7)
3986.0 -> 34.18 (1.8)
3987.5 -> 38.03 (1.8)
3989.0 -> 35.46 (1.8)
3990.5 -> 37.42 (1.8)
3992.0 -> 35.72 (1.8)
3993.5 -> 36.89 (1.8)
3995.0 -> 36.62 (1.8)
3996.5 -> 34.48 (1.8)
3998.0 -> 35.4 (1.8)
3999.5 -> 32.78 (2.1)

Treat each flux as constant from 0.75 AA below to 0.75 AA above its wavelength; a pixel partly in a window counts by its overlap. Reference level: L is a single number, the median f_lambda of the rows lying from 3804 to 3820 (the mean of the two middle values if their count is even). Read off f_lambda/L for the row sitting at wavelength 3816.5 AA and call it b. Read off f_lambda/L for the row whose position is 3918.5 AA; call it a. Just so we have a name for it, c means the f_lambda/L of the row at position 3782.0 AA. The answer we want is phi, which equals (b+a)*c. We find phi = 1.80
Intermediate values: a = 0.8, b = 0.91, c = 1.05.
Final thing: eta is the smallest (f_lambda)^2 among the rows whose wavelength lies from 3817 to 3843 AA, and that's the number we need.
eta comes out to 344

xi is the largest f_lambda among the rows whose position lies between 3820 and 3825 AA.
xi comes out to 31.45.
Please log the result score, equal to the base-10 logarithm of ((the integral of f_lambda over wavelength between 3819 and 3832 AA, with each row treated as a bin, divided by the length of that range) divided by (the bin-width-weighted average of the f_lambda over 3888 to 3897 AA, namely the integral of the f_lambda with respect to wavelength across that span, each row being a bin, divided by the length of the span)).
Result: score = -0.021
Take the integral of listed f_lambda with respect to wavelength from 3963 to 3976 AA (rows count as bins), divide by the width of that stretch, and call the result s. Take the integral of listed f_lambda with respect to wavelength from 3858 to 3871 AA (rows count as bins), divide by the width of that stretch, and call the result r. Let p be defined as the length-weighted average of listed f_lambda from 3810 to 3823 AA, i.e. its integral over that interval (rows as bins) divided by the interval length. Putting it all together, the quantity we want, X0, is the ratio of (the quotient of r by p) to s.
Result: 0.071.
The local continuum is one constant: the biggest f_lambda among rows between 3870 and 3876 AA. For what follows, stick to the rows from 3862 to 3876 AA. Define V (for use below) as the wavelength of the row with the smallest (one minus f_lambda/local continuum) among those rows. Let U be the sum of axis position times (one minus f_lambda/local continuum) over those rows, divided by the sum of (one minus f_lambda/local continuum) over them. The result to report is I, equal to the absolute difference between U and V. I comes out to 8.6 AA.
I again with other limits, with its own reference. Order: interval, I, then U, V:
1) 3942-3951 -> 3.3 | 3945.2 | 3948.5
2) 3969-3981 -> 7.4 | 3972.6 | 3980.0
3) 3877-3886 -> 2.8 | 3879.7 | 3882.5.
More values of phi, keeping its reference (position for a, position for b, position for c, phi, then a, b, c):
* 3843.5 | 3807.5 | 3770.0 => 1.29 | 0.8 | 1.00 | 0.71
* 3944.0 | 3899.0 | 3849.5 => 1.60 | 0.7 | 0.96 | 0.99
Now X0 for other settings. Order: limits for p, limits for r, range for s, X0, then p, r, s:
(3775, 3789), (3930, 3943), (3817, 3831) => 0.011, 32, 9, 25.9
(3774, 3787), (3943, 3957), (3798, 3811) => 0.027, 32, 27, 31.5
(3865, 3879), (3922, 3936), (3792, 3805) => 0.020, 27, 16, 29.7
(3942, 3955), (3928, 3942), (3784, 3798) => 0.012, 26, 9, 31.0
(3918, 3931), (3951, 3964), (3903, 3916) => 0.040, 24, 29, 30.2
